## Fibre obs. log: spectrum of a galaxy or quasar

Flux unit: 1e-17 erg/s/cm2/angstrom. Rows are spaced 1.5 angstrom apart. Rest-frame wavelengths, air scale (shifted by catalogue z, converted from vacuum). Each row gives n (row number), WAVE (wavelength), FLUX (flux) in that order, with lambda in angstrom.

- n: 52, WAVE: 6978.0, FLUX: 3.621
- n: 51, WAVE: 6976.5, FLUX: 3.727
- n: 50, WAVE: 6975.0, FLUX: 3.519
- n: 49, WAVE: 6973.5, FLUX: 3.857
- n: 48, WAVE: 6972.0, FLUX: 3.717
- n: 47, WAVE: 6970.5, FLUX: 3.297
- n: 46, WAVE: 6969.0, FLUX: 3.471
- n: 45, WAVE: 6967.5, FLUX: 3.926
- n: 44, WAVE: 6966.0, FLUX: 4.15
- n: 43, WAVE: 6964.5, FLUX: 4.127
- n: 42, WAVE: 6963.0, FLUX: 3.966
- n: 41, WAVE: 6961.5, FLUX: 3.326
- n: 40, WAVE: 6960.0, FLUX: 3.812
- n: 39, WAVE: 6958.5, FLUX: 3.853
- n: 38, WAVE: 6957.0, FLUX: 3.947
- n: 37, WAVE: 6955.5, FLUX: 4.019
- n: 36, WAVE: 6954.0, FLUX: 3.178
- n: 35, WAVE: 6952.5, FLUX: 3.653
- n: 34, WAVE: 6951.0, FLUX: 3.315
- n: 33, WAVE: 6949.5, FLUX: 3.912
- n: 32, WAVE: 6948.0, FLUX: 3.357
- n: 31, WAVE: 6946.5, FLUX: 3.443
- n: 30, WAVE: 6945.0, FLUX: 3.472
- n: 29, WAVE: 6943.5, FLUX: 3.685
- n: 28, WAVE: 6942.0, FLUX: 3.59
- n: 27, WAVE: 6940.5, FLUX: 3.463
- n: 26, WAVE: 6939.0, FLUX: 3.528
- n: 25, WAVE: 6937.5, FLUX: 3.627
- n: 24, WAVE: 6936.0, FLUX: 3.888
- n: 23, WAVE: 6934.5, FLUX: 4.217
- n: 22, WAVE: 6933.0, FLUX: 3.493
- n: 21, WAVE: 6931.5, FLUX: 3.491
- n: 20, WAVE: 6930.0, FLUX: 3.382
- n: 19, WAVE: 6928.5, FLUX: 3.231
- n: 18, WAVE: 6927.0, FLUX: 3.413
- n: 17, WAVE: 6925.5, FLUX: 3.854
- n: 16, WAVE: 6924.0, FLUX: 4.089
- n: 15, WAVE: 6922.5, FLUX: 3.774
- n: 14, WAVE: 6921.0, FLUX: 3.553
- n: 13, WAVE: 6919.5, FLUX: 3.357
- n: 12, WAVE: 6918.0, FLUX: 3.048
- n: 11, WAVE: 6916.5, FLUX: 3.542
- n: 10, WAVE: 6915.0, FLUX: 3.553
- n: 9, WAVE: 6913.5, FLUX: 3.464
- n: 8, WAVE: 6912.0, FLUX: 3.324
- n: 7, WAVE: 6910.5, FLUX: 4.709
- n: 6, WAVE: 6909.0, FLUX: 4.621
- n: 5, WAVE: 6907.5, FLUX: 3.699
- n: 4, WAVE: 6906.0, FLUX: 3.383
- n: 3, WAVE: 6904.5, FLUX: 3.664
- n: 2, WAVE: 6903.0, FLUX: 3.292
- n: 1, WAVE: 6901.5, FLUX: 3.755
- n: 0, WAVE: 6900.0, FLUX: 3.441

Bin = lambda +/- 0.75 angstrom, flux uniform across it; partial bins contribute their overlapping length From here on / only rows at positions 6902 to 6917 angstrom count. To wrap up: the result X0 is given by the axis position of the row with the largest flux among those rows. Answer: 6910.5 angstrom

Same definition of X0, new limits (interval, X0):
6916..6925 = 6924.0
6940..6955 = 6949.5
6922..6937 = 6934.5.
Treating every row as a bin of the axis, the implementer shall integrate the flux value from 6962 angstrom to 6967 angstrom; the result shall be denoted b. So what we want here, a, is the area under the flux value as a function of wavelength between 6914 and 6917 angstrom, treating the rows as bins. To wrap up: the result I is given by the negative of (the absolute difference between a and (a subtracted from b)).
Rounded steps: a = 11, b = 20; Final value -1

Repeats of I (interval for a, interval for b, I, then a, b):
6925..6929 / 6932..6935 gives -17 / 14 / 11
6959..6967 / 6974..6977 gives -51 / 31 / 11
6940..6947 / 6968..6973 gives -32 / 25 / 18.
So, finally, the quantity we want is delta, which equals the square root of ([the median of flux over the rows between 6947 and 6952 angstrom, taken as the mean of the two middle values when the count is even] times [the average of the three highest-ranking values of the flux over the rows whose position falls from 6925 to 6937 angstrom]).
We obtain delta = 3.66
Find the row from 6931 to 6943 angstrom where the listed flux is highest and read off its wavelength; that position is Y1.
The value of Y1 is 6934.5 angstrom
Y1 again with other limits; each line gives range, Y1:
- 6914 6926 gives 6924.0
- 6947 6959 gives 6955.5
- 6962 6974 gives 6966.0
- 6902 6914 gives 6910.5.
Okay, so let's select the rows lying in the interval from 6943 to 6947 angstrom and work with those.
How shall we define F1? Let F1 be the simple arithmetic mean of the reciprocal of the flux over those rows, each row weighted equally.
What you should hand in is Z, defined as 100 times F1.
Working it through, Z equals 28.3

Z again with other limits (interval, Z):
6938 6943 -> 28.4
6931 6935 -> 27.0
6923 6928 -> 26.6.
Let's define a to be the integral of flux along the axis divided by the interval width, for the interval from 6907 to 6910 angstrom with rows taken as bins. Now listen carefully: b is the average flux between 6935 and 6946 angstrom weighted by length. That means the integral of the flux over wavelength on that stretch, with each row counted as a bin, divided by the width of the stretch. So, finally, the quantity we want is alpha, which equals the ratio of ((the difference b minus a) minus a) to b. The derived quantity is -1.35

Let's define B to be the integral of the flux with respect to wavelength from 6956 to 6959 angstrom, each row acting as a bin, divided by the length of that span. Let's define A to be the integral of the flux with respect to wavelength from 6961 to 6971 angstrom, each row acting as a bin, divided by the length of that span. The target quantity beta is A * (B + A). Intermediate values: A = 3.77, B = 3.91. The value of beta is 29.0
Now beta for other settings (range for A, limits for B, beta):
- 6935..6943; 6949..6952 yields 26.3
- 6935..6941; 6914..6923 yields 26.0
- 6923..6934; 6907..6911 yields 28.5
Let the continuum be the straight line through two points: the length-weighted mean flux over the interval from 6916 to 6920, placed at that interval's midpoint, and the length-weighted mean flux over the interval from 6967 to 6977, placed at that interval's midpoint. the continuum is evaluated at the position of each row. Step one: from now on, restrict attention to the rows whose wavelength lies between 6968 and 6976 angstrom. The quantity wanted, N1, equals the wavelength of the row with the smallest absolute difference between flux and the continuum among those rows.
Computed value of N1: 6972.0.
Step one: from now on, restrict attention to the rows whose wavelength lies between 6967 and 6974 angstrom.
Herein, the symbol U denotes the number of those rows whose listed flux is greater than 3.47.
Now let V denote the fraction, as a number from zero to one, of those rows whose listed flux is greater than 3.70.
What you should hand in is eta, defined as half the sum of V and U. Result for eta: 2.30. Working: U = 4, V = 0.60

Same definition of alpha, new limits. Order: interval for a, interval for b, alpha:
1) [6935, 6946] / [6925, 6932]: -1.09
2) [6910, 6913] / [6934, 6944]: -1.11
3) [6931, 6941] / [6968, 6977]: -1.04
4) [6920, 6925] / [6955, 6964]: -0.98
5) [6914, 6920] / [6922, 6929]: -0.83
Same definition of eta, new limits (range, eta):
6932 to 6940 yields 2.70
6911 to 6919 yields 1.00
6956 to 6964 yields 2.40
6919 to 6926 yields 2.30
